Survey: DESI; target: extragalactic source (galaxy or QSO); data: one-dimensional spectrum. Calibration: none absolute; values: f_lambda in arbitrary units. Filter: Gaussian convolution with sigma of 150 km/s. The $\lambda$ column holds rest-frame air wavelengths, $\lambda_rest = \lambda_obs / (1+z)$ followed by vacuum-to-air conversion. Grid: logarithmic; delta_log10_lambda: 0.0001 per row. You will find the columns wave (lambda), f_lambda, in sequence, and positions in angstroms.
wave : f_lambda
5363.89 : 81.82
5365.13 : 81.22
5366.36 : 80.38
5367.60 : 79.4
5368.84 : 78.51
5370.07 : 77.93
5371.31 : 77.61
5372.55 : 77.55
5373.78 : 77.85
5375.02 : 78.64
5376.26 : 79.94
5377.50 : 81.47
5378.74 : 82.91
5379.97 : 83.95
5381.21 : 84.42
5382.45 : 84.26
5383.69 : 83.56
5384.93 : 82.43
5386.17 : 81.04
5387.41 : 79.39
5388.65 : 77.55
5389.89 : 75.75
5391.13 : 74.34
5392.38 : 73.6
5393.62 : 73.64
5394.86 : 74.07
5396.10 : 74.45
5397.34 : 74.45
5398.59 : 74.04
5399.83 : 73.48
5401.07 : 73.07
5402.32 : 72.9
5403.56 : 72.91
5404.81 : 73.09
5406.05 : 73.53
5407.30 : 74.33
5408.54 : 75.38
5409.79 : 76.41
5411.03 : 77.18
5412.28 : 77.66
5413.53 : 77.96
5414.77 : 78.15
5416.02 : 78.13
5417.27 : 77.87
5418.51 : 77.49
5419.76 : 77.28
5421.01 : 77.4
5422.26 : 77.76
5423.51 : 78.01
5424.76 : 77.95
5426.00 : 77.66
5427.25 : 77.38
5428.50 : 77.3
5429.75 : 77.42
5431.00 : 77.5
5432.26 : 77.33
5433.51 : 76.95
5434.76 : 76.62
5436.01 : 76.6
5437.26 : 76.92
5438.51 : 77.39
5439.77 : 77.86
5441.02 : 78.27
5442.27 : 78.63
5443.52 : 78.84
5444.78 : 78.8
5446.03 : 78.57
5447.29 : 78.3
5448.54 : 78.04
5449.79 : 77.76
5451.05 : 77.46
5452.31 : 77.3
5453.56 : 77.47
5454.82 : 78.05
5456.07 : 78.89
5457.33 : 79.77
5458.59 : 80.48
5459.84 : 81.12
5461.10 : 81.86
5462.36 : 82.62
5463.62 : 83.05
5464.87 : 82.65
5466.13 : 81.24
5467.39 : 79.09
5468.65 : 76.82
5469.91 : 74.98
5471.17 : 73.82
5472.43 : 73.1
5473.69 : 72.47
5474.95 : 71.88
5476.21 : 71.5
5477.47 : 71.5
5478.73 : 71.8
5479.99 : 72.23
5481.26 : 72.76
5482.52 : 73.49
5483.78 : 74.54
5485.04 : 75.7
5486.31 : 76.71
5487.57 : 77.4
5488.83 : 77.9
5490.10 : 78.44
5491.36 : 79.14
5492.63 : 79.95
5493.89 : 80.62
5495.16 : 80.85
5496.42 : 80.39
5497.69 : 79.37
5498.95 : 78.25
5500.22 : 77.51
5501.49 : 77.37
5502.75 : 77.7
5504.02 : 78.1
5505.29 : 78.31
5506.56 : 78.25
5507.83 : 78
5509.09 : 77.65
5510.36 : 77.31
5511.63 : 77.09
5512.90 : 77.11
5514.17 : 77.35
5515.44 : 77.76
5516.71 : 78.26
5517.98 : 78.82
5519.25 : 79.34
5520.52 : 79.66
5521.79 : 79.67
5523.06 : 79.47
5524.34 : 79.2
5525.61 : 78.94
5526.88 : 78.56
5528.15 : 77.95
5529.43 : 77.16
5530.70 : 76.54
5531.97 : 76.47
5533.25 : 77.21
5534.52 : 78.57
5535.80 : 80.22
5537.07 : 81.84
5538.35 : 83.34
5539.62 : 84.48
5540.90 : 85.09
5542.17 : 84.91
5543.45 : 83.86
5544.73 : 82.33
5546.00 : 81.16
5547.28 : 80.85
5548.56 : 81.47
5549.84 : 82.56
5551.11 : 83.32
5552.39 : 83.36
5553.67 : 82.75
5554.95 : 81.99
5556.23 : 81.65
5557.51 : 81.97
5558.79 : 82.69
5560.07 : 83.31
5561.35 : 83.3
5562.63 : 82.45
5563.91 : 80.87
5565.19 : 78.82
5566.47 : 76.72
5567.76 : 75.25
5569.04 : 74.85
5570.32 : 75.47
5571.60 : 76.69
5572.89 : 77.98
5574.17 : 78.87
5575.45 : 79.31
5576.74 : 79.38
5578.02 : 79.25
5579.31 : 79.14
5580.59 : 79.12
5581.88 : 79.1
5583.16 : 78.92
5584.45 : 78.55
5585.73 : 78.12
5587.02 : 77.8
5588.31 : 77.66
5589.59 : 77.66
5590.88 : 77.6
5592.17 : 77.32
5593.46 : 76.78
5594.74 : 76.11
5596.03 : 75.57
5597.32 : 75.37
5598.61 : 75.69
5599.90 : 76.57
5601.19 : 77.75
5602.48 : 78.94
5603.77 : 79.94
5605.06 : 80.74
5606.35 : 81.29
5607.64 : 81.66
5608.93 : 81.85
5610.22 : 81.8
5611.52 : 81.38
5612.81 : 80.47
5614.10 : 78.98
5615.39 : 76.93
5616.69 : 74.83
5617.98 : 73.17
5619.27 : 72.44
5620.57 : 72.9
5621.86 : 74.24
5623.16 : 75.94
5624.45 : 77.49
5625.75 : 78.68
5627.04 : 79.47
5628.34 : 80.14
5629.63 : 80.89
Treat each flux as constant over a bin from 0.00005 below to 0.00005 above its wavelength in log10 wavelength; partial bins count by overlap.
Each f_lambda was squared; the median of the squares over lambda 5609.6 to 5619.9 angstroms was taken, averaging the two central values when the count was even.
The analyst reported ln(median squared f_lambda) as 8.71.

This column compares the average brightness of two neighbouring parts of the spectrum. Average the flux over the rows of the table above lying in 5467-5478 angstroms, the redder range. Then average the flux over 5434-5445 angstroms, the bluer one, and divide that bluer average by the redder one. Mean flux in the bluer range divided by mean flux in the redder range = 1.05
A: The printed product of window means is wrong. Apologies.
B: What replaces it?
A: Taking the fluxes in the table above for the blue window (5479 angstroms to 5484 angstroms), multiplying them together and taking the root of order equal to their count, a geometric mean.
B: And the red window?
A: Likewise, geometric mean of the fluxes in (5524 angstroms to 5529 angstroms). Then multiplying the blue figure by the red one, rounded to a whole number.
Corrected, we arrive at 5762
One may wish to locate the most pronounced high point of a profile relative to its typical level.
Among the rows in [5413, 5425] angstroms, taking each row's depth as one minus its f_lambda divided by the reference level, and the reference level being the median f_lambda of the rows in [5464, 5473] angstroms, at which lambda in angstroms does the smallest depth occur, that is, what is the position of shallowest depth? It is 5414.77 angstroms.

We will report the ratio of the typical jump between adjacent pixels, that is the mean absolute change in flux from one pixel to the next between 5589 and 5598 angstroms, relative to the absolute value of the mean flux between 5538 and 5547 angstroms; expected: 0.0046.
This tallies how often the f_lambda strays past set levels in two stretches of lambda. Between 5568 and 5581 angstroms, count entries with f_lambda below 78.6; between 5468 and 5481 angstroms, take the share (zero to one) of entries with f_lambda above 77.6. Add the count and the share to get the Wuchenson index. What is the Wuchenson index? 4.0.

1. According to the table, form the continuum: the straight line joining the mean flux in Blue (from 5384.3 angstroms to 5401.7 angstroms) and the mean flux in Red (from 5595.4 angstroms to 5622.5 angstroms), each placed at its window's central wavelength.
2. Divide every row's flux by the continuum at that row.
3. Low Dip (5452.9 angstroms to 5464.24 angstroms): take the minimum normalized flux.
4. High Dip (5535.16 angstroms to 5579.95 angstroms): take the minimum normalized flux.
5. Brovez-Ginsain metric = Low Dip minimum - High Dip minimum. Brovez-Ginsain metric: 0.05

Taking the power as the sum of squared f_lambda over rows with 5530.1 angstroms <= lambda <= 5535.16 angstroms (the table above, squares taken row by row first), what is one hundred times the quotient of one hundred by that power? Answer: 0.42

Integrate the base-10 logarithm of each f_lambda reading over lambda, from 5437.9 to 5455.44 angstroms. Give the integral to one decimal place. 33.2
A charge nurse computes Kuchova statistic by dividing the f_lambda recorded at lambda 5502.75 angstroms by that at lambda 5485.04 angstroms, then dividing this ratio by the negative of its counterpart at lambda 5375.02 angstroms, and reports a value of -0.0131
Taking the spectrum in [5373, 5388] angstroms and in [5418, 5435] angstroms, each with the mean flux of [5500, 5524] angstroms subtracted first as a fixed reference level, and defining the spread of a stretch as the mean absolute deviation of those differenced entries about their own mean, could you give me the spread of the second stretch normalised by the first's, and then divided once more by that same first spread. 0.1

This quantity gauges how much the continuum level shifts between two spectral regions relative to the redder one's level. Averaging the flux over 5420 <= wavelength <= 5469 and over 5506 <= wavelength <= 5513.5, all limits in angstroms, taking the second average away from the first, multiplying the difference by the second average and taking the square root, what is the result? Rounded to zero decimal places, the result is 9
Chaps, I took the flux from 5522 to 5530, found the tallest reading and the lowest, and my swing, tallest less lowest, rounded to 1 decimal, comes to 2.3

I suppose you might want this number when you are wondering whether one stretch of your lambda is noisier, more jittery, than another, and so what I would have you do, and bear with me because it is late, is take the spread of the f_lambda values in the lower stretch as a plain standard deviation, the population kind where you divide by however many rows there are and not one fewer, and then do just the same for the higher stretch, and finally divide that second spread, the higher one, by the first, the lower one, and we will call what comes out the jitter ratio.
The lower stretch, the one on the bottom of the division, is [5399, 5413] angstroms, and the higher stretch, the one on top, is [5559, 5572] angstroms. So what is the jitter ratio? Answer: 1.9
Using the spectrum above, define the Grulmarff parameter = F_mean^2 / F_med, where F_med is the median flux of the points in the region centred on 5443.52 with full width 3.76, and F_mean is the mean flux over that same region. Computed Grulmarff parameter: 78.7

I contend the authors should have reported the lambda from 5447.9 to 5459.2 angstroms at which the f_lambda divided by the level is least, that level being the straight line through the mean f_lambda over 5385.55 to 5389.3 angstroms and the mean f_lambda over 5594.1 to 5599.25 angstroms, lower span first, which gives 5452.31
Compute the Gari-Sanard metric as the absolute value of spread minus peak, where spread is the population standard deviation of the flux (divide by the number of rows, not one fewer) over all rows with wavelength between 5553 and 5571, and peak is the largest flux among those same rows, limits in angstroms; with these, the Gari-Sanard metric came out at 80.2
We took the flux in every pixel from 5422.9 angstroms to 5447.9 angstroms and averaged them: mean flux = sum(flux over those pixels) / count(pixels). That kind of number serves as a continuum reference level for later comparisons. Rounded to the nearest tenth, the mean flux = 77.7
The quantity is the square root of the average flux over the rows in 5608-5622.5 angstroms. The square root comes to 8.79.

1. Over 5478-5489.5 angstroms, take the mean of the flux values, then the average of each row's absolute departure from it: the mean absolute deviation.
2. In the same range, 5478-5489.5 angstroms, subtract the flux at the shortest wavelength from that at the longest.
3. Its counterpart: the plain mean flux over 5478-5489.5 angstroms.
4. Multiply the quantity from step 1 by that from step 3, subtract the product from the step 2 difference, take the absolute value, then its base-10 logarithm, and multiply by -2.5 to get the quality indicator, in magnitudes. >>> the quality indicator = -5.4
